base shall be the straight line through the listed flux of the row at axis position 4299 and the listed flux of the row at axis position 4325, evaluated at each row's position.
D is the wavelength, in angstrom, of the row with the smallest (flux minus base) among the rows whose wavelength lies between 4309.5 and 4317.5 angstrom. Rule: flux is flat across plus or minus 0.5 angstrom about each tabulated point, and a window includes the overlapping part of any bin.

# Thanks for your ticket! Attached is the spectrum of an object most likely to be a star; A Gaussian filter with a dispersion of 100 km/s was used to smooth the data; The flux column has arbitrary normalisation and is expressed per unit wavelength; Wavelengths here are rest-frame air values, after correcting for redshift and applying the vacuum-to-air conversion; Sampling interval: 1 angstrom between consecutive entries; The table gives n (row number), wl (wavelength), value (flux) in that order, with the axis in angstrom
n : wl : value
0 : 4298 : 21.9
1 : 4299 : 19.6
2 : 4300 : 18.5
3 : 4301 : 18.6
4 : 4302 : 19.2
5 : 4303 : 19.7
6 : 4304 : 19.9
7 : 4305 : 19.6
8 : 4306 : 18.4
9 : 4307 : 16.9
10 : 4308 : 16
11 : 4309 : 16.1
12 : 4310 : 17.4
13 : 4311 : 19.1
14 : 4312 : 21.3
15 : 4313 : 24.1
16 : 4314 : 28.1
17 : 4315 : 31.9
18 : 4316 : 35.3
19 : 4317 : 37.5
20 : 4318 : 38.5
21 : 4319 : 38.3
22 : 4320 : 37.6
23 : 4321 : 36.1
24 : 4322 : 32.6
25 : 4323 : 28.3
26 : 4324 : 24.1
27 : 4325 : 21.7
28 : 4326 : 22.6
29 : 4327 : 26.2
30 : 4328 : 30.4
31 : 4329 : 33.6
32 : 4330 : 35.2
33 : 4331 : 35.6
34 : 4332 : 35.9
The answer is 4310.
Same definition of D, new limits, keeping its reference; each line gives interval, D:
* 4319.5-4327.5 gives 4325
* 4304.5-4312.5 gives 4308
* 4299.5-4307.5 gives 4307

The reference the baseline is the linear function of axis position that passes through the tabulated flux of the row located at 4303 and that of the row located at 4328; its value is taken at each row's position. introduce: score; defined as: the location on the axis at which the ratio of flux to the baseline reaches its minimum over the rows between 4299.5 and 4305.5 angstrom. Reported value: 4305 angstrom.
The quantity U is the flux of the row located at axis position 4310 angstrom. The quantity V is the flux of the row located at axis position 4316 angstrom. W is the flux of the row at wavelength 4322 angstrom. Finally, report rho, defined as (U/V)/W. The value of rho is 0.015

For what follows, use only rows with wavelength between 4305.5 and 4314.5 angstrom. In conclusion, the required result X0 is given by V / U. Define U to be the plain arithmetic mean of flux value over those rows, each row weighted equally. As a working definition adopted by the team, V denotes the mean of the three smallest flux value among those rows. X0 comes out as 0.829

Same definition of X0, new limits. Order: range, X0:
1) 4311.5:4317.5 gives 0.825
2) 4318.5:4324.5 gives 0.863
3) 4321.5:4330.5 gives 0.806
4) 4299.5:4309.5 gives 0.893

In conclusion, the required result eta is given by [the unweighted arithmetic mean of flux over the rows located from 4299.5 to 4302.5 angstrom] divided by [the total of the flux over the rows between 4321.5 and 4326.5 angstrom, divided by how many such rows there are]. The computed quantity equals 0.73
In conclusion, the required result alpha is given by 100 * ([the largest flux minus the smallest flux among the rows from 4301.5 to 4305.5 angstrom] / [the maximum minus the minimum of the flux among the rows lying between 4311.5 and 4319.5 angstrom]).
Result 4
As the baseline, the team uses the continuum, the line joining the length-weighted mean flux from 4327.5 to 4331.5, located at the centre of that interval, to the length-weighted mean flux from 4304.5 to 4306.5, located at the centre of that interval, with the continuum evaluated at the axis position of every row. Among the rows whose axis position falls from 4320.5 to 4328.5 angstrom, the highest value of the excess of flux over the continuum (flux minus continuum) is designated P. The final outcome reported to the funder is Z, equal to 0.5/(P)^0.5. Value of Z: 0.18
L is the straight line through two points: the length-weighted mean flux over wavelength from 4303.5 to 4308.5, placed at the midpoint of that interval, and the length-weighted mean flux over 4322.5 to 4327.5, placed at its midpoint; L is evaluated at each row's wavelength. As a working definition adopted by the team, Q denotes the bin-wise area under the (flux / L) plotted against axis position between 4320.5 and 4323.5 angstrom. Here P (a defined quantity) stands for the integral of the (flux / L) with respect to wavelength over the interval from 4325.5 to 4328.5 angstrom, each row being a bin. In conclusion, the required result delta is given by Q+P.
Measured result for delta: 7.25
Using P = 3.13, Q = 4.1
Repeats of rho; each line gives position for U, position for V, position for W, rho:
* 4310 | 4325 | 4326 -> 0.035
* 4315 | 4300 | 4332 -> 0.048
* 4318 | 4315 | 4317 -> 0.032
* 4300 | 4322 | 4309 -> 0.035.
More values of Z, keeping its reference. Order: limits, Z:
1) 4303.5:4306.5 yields 0.37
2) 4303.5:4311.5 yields 0.37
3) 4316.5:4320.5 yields 0.15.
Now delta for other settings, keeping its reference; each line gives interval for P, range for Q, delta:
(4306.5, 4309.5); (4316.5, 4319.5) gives 7.75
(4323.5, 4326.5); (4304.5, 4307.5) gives 5.81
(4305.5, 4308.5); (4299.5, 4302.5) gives 6.19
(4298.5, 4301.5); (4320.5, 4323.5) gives 7.64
